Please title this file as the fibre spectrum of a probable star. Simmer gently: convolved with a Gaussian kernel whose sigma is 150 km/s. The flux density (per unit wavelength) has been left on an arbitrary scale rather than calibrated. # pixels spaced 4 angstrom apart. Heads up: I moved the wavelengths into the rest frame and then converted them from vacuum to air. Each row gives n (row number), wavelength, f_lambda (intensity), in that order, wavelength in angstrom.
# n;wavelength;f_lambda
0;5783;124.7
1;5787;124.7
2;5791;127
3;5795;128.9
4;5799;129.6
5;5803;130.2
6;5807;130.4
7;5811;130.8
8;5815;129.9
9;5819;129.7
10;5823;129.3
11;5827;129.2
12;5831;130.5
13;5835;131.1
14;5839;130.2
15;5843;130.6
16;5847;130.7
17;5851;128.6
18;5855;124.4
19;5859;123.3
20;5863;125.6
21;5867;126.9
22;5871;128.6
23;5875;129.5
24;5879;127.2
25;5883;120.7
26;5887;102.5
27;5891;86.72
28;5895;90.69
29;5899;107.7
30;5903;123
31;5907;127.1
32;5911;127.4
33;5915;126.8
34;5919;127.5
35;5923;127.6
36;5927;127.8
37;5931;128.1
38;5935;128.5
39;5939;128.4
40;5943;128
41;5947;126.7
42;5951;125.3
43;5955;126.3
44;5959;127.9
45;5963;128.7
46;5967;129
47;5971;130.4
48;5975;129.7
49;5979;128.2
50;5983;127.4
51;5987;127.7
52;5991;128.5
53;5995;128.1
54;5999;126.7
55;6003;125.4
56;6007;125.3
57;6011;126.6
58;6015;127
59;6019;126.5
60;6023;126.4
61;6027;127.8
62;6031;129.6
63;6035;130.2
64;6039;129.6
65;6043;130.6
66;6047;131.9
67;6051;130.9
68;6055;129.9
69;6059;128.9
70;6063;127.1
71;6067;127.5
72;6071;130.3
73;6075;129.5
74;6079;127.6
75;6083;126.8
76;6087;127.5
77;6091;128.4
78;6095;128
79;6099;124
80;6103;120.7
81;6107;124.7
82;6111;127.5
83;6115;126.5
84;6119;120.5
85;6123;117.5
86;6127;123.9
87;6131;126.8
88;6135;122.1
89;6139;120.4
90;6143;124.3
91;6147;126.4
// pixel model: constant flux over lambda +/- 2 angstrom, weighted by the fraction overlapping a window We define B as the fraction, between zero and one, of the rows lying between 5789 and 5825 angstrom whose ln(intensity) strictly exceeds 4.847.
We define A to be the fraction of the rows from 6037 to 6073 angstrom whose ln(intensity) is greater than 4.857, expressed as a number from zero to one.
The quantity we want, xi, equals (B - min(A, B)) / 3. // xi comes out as 0.04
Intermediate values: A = 0.78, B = 0.89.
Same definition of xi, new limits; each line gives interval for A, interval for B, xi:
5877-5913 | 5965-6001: 0.30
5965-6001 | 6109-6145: 0.00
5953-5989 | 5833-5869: 0.04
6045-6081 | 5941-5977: 0.00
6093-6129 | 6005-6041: 0.15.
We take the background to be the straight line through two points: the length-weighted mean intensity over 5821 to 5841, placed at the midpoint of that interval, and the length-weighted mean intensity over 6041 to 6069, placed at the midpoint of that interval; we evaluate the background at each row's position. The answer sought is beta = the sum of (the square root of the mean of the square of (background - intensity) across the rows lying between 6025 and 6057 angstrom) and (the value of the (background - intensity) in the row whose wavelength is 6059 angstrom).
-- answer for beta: 1.9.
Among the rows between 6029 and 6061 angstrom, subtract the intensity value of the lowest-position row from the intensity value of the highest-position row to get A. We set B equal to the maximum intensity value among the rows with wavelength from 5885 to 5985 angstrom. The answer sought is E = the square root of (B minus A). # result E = 11.4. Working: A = -0.7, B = 130.4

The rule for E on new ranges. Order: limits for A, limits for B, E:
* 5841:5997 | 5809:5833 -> 11.5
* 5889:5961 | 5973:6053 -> 9.5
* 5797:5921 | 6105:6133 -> 11.4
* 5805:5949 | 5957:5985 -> 11.6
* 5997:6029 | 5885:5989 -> 11.4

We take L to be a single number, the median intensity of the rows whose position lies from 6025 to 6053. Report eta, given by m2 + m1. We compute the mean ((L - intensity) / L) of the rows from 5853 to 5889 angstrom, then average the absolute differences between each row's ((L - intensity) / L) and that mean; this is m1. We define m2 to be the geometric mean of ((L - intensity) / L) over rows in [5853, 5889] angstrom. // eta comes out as 0.073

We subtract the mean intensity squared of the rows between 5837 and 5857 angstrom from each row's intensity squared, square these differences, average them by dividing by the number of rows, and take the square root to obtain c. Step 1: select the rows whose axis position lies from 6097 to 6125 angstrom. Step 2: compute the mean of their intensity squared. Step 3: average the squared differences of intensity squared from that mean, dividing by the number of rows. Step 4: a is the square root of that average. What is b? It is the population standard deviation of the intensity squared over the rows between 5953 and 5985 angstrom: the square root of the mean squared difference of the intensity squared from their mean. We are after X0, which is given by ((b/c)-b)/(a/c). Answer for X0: -230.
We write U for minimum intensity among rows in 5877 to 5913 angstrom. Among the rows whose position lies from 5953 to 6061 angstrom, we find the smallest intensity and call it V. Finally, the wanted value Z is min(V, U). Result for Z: 87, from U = 86.72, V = 125.3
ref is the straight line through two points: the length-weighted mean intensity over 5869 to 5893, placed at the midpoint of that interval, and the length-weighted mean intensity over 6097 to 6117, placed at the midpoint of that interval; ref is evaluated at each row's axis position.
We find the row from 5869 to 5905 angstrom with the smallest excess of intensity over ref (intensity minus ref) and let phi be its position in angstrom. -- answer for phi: 5891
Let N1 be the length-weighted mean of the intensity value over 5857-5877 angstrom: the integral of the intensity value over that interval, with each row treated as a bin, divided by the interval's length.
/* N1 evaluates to 127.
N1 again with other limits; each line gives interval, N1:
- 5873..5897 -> 110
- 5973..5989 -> 128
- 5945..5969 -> 127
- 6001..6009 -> 125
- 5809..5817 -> 130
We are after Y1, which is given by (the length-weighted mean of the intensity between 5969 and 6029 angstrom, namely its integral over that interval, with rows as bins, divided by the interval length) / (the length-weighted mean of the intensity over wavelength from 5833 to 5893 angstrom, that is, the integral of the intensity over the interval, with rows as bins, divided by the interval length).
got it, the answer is 1.04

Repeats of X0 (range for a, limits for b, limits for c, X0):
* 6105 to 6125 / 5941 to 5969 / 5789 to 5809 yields -108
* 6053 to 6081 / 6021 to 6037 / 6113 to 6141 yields -974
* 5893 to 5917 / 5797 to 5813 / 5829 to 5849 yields -3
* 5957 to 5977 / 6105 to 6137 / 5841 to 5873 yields -2363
